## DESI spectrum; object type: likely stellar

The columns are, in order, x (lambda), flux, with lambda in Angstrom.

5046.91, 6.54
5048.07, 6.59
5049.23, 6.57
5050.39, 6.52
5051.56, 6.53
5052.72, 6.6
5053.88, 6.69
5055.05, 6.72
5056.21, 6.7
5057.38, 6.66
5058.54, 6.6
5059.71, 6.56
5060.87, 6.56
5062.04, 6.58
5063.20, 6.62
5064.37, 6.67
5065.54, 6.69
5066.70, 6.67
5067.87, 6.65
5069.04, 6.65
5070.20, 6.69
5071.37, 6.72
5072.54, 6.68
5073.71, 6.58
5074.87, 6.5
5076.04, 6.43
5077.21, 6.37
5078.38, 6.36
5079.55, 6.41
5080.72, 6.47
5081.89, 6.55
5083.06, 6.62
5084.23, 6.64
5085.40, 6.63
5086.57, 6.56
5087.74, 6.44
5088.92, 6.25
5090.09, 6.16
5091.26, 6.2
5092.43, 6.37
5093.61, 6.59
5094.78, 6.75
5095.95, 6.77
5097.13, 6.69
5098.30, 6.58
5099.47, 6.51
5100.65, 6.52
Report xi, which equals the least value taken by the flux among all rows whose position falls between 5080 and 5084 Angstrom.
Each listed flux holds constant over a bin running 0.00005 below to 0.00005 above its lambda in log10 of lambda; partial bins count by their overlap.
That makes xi 6.47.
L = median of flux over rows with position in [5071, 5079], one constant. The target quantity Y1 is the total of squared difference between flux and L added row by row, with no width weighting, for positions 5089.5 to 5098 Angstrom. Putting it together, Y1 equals 0.402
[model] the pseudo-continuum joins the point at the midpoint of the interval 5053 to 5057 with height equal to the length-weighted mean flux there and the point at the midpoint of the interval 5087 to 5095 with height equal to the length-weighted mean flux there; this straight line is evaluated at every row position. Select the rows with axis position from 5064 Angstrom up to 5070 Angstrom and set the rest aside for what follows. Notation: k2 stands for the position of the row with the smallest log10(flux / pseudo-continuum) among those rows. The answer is 5064.37 Angstrom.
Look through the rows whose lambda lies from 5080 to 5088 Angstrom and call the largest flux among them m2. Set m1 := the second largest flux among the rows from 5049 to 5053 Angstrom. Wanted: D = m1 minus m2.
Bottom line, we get -0.07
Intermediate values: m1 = 6.57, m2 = 6.64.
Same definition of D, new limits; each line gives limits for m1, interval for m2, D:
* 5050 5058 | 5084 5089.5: 0.06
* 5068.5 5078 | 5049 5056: -0.03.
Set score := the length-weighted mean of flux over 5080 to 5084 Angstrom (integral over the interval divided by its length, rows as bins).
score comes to 6.551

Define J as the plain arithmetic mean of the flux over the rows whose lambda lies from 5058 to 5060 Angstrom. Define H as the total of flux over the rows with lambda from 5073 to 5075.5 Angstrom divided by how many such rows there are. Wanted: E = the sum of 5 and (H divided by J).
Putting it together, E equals 5.99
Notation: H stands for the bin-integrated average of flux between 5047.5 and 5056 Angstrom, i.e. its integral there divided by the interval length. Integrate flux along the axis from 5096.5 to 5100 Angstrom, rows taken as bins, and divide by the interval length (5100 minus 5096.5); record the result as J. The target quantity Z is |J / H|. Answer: 1.00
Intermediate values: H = 6.610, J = 6.60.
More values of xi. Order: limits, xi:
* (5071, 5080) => 6.36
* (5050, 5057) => 6.52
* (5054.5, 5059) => 6.6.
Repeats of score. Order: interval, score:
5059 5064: 6.581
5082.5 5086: 6.634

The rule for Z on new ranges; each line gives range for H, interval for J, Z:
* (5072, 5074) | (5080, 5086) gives 0.99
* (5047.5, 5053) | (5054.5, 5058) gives 1.02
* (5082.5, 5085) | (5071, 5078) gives 0.99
